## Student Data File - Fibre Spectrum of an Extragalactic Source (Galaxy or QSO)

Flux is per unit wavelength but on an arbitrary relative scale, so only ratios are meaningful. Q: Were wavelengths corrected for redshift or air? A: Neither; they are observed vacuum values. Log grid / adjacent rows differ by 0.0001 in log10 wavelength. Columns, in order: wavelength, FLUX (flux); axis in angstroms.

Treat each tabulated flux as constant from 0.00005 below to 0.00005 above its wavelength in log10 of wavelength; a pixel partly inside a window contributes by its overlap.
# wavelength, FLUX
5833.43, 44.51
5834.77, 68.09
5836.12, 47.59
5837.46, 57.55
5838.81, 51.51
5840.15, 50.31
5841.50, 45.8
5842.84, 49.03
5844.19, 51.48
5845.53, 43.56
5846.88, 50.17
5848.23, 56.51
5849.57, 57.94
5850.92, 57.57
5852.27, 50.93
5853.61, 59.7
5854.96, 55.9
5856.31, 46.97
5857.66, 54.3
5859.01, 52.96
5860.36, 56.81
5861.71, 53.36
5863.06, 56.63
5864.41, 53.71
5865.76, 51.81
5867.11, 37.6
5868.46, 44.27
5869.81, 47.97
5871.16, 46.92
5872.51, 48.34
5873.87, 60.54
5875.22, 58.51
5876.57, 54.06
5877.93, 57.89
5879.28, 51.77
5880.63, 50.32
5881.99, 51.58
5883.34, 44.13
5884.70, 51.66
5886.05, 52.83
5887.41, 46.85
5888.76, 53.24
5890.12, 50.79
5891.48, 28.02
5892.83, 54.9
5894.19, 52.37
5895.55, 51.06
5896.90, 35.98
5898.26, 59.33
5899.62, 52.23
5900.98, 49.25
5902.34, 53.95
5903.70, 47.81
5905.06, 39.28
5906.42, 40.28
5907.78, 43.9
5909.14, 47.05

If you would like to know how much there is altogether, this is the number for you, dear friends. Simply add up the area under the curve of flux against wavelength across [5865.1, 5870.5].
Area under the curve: 245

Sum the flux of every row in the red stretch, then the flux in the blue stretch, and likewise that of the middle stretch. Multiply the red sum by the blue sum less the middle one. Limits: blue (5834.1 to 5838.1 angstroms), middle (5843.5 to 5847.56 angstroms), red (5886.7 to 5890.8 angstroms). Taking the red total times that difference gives 4228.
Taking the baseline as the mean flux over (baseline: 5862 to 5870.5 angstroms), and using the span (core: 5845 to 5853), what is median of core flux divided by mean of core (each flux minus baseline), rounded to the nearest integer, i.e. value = 13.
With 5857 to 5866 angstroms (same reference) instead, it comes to 10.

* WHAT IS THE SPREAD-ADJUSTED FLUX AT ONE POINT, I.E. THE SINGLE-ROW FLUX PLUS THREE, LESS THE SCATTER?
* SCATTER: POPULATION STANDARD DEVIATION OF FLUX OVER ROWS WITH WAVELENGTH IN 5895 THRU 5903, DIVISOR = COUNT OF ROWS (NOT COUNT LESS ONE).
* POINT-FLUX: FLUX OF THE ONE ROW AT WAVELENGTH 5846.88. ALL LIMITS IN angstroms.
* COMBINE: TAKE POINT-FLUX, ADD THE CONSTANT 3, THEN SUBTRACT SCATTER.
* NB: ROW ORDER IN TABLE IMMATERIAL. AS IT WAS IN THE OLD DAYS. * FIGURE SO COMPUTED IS 46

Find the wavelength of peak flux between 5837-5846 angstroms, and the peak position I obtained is 5837.46 angstroms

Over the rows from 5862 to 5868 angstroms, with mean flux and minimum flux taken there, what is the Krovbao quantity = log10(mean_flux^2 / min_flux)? 1.82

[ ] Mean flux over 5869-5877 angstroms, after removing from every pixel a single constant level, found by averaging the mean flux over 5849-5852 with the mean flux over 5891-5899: 0.4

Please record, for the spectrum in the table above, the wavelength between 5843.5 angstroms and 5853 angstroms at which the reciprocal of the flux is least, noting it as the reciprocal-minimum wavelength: 5849.57 angstroms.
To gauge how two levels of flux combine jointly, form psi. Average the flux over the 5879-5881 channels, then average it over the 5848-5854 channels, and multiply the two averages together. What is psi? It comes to 2886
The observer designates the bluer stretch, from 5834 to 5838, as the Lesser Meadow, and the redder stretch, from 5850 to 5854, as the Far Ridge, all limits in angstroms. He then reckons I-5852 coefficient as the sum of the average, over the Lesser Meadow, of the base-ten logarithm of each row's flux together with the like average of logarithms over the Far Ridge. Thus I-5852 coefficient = 3.50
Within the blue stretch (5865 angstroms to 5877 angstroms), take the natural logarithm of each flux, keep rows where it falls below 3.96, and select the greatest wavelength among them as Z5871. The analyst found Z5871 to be 5872.51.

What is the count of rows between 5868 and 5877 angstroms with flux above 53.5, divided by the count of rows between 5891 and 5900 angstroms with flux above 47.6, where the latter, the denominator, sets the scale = 0.60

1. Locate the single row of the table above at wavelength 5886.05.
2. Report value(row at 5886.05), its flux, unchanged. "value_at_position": 52.83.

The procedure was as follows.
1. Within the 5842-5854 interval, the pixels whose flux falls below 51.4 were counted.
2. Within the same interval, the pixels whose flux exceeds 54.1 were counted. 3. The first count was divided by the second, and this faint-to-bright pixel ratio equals 1.0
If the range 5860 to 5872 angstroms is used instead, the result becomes 2.0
